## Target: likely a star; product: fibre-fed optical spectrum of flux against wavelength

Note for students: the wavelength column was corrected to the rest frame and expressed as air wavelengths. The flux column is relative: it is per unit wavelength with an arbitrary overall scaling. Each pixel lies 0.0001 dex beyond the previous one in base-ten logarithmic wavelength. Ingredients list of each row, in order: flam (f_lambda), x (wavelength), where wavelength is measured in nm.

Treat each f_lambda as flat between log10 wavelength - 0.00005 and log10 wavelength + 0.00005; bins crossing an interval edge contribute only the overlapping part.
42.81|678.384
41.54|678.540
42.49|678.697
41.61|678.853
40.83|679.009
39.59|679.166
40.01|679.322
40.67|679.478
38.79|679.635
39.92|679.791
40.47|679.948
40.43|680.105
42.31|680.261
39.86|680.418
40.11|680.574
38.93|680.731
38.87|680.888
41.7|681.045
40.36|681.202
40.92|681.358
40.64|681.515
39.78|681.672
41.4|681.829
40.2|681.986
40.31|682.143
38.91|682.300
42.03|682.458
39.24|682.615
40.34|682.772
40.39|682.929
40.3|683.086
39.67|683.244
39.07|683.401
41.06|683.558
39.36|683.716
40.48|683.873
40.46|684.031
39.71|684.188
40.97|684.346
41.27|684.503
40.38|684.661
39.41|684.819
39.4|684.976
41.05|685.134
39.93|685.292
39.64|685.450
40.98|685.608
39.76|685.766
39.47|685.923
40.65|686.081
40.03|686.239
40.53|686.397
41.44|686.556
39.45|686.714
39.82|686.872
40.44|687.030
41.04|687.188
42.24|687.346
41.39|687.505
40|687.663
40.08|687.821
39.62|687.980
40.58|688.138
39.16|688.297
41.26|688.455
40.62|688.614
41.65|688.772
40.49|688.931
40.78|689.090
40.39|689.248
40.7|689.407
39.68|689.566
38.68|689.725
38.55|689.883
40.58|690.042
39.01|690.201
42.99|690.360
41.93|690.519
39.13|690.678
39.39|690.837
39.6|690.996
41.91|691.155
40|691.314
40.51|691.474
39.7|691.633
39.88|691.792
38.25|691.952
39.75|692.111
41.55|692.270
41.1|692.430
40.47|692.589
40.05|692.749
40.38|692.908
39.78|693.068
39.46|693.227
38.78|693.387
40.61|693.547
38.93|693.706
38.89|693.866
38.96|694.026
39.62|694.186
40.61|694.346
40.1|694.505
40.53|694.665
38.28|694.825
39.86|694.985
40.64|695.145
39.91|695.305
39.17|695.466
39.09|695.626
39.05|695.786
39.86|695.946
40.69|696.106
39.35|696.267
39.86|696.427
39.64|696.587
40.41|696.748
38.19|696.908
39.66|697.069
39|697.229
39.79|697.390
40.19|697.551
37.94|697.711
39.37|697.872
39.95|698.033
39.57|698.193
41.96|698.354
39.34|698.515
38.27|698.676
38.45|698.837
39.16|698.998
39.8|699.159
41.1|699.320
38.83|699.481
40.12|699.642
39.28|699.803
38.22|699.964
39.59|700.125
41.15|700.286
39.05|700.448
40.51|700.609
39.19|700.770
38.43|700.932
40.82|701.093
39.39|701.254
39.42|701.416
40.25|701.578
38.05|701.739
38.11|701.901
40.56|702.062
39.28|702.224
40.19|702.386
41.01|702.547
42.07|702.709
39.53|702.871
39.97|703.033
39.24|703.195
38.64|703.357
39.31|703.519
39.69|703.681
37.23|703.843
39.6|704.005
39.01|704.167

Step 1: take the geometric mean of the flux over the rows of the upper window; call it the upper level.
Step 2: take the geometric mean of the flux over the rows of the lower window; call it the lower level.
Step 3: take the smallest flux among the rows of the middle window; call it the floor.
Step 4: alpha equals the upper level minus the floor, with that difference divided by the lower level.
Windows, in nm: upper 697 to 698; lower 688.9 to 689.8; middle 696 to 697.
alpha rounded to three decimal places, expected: 0.028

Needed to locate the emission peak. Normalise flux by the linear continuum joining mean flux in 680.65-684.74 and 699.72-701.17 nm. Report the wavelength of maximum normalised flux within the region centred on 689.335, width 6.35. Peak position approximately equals 690.360 nm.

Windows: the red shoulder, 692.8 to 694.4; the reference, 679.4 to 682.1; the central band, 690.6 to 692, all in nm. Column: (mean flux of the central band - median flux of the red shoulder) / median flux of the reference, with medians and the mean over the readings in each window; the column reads 0.007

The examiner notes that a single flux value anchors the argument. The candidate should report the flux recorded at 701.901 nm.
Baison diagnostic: 38.11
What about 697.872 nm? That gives 39.37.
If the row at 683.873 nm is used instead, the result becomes 40.48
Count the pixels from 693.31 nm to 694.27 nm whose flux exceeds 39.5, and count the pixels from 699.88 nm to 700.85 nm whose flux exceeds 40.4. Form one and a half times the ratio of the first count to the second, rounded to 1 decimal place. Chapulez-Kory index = 1.5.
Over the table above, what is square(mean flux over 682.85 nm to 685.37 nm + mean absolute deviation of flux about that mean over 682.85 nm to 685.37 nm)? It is 1662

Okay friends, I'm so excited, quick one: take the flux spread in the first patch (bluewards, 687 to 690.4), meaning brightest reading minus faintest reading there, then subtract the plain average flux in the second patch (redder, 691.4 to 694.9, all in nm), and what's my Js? -35.4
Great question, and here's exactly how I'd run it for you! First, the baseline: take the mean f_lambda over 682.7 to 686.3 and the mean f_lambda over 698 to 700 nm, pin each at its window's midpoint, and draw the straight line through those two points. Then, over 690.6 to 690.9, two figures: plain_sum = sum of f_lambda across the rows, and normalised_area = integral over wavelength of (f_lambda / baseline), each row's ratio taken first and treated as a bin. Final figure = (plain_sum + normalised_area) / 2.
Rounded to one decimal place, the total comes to 39.4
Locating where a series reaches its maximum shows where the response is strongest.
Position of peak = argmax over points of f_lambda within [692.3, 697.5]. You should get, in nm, 692.430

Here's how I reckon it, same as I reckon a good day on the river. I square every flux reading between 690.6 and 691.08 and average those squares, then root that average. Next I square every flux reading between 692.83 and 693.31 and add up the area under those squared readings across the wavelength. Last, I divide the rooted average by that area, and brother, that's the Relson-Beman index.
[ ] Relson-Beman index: 0.0517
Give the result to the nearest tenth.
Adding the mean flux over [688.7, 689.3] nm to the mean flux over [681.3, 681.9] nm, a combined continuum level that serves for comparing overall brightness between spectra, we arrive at 81.5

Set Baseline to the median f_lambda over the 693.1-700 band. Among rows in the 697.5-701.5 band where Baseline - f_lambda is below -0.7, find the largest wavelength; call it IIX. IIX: 701.093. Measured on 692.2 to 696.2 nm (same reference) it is 696.106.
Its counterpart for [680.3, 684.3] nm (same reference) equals 684.031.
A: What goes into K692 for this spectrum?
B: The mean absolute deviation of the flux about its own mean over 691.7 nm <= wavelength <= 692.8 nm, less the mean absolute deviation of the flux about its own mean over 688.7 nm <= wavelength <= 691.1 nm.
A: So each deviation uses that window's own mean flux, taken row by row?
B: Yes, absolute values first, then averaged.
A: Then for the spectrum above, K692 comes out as -0.25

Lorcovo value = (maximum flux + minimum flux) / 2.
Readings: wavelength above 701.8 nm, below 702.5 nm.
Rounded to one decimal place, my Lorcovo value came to 39.3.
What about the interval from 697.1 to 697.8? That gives 39.1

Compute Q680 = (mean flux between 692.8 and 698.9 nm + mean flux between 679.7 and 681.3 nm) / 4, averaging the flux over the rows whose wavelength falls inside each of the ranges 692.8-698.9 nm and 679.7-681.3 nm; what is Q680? 20.0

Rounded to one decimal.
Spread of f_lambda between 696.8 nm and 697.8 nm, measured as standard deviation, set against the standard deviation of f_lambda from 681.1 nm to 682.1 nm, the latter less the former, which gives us -0.3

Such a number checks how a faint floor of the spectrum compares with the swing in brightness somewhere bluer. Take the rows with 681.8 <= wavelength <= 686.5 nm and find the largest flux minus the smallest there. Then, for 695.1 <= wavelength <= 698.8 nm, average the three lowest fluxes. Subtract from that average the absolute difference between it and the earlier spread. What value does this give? 3.1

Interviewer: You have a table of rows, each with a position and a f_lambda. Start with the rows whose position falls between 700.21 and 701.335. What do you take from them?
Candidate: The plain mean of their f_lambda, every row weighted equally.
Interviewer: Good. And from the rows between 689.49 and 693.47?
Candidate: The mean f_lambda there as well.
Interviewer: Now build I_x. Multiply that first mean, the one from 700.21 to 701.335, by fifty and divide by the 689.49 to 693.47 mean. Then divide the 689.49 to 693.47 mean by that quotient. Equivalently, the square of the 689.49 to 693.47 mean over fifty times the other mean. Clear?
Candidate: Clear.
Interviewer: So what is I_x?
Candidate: 0.806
